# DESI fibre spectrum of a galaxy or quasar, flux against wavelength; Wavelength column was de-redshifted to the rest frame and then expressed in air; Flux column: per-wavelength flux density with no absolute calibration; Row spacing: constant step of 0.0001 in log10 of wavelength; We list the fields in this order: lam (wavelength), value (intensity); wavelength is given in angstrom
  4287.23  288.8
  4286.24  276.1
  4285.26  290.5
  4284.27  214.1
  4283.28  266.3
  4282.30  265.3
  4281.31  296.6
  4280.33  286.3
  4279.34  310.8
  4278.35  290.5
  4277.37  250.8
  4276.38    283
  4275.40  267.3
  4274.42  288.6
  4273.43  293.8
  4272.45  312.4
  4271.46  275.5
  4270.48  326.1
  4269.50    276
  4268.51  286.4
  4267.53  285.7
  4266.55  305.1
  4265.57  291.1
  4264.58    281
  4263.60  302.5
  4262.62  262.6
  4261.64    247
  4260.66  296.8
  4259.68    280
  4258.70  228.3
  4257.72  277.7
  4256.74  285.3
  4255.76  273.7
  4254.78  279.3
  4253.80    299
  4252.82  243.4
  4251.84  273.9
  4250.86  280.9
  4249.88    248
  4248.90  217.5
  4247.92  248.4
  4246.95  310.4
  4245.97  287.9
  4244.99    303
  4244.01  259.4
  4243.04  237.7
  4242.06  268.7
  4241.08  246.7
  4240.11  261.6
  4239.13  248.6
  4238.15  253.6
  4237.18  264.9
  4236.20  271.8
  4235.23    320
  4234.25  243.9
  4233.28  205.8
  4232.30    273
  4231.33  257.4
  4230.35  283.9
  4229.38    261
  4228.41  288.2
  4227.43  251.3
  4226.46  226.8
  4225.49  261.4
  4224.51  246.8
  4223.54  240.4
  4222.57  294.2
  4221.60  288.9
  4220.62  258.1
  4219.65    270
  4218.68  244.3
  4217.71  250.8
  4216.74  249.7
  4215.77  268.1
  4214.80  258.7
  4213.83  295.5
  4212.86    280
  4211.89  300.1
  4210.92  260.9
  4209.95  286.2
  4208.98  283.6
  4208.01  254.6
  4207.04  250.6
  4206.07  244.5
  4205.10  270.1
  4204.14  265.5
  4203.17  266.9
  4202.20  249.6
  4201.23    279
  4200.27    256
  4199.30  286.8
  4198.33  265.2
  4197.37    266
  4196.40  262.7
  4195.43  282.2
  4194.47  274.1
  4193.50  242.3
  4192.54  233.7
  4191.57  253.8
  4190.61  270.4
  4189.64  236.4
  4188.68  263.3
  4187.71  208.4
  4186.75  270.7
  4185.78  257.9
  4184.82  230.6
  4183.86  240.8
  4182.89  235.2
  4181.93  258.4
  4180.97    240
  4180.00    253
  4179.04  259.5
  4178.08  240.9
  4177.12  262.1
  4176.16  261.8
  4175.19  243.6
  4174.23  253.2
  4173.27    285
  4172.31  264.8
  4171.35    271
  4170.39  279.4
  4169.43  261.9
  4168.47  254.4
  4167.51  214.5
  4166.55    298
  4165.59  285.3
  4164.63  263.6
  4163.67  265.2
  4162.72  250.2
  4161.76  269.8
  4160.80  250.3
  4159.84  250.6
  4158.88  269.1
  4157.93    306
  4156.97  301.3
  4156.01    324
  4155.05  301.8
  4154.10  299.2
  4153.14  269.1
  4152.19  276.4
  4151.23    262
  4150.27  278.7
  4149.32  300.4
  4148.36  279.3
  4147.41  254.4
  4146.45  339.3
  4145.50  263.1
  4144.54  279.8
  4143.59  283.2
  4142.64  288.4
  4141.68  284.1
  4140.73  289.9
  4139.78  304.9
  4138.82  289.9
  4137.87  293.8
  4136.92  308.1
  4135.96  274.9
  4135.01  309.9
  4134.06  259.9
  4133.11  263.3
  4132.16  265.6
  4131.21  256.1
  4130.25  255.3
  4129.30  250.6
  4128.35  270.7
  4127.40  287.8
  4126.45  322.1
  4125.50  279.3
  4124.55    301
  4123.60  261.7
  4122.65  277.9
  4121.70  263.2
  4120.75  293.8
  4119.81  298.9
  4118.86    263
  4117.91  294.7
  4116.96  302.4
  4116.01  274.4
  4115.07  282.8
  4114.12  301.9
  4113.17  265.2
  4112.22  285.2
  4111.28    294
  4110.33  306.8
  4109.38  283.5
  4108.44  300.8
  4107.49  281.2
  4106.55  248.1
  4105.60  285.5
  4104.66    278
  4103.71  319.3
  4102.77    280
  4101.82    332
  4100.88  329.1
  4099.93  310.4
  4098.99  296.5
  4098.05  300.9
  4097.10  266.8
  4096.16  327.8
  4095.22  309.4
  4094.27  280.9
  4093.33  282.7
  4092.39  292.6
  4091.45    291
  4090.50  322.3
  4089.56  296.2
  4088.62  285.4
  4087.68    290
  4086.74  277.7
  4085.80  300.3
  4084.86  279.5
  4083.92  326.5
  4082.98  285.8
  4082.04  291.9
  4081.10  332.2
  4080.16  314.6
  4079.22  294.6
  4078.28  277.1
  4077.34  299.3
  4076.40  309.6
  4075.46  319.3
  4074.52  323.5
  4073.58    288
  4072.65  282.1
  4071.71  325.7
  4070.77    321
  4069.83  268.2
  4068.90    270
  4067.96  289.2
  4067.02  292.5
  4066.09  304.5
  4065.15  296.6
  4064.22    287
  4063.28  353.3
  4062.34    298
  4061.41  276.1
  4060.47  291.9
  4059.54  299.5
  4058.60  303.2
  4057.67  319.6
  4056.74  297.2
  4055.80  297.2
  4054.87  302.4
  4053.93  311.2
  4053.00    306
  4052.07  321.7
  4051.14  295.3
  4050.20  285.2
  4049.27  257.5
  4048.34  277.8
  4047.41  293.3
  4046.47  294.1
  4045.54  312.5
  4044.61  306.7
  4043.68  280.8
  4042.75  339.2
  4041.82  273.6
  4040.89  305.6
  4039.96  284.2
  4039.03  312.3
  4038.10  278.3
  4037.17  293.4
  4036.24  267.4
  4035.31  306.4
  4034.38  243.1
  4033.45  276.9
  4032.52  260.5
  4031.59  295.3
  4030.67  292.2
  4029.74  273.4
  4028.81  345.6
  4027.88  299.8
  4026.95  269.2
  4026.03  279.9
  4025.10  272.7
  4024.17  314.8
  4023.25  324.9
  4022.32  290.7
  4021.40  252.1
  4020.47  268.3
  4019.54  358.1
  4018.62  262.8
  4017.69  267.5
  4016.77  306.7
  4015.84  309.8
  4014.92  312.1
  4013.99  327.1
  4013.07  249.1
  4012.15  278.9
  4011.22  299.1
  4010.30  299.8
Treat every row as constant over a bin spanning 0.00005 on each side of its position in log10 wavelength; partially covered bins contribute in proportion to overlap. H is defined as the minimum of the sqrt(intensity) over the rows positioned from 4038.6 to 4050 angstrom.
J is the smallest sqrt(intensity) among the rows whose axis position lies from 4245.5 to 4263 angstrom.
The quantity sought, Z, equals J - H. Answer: -1.3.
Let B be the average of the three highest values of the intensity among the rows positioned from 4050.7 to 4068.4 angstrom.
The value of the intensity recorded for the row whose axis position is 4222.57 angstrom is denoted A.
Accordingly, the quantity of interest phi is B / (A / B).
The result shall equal 374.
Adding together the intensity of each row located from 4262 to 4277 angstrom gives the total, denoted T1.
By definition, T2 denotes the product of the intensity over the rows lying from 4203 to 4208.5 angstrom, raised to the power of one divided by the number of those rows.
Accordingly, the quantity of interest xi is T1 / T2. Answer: 17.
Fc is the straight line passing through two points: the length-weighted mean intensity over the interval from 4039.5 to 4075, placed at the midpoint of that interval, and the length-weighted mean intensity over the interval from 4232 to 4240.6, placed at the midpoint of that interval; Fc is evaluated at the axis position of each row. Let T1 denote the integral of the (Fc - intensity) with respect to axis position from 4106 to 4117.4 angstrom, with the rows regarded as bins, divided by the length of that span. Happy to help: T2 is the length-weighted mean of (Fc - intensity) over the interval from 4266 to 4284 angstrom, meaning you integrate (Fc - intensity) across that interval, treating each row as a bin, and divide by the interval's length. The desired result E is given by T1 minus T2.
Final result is 35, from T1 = 1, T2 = -34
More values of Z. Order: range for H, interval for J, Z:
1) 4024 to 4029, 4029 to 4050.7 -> -0.8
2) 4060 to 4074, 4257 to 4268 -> -1.3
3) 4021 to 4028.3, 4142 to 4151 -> 0.1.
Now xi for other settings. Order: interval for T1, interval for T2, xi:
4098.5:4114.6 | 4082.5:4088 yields 17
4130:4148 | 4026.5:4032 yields 18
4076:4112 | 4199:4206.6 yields 43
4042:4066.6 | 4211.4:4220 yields 29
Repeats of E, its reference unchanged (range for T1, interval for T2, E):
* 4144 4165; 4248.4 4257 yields 7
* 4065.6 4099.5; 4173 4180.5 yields -21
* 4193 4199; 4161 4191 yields -14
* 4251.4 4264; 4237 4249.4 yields -14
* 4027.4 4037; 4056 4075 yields 20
